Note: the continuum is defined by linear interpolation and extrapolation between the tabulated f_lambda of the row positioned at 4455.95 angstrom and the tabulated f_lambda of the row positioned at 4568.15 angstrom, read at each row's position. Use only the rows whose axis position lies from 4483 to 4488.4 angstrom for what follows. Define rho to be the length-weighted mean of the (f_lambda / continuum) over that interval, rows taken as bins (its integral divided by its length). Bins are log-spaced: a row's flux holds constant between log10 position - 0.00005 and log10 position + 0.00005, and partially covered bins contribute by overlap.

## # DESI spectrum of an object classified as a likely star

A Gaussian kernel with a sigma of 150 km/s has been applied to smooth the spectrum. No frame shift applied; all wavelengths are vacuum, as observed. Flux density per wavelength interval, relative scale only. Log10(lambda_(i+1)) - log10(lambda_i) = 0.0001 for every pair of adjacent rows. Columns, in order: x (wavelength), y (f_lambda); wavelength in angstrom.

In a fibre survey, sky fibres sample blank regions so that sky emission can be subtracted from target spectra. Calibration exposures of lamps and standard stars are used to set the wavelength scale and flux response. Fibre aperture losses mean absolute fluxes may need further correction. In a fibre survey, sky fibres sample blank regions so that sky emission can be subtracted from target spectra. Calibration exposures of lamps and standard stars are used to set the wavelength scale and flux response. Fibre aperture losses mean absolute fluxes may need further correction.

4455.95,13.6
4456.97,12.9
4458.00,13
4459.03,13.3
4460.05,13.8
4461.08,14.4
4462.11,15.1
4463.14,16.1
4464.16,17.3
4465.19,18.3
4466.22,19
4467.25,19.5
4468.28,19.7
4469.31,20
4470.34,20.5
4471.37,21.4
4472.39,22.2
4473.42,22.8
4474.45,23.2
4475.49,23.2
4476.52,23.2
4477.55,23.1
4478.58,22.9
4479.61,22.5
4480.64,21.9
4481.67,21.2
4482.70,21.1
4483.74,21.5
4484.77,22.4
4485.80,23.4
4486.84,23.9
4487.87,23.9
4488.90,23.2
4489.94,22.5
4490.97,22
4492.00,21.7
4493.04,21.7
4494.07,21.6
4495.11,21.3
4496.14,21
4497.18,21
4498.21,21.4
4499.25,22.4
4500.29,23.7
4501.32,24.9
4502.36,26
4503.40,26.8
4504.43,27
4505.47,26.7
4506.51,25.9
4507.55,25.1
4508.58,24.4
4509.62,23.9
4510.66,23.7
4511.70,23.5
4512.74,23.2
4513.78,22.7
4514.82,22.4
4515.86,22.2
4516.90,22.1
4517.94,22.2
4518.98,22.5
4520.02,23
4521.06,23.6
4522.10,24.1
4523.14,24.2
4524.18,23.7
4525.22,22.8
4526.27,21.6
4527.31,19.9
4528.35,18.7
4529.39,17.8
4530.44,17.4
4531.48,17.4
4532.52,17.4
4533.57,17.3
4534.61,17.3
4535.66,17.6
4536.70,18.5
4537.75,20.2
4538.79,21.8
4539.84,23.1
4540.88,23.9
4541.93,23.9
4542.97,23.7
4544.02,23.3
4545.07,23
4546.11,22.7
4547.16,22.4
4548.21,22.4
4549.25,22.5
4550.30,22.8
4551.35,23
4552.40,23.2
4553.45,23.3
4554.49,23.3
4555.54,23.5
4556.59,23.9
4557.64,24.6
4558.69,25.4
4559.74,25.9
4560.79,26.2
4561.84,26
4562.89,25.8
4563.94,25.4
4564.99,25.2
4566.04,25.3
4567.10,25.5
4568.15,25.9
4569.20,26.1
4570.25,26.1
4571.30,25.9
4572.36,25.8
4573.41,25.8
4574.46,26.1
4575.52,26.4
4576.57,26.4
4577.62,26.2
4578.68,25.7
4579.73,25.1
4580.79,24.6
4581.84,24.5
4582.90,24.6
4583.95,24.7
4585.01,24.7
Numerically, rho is 1.36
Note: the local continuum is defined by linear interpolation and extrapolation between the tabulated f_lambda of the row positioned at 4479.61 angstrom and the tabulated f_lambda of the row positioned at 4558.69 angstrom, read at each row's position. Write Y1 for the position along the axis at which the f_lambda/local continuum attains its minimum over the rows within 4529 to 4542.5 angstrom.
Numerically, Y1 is 4534.61 angstrom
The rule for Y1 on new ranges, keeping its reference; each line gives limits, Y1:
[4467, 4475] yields 4467.25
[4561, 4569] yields 4564.99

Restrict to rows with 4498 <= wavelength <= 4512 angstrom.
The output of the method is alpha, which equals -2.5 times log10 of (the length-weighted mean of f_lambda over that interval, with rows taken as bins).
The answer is -3.48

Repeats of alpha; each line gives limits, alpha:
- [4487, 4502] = -3.38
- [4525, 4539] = -3.19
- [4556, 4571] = -3.52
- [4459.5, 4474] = -3.17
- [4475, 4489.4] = -3.39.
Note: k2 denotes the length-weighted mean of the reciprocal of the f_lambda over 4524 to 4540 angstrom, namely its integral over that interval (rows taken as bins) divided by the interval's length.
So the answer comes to 0.052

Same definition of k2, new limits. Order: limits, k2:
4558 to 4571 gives 0.039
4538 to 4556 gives 0.044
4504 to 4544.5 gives 0.046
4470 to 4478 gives 0.045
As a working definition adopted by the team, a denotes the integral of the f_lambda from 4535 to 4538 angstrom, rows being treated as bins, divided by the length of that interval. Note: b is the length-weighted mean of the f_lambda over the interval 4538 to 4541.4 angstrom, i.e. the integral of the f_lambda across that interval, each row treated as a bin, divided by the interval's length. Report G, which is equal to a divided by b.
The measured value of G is 0.81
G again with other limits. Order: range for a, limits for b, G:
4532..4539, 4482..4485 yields 0.86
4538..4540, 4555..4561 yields 0.89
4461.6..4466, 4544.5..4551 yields 0.74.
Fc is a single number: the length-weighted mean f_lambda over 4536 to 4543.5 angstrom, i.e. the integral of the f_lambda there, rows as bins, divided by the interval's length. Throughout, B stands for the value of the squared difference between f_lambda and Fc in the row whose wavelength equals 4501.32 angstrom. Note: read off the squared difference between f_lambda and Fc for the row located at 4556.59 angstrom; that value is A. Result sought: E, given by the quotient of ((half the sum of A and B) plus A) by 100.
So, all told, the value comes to 0.09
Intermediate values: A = 3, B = 8.1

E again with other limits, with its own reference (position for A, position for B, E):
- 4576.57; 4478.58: 0.29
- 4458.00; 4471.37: 1.23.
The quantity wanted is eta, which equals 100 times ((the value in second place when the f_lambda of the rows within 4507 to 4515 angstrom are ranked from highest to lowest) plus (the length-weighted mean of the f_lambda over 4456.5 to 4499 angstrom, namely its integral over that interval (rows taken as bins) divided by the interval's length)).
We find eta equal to 4477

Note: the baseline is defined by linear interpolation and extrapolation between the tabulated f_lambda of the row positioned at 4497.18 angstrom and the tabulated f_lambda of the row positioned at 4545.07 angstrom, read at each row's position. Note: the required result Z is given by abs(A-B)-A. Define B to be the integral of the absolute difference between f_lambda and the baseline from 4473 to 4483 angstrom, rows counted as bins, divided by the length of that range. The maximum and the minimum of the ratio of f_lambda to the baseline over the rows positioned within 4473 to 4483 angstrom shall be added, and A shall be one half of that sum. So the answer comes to 0.15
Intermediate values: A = 1.10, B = 2.3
